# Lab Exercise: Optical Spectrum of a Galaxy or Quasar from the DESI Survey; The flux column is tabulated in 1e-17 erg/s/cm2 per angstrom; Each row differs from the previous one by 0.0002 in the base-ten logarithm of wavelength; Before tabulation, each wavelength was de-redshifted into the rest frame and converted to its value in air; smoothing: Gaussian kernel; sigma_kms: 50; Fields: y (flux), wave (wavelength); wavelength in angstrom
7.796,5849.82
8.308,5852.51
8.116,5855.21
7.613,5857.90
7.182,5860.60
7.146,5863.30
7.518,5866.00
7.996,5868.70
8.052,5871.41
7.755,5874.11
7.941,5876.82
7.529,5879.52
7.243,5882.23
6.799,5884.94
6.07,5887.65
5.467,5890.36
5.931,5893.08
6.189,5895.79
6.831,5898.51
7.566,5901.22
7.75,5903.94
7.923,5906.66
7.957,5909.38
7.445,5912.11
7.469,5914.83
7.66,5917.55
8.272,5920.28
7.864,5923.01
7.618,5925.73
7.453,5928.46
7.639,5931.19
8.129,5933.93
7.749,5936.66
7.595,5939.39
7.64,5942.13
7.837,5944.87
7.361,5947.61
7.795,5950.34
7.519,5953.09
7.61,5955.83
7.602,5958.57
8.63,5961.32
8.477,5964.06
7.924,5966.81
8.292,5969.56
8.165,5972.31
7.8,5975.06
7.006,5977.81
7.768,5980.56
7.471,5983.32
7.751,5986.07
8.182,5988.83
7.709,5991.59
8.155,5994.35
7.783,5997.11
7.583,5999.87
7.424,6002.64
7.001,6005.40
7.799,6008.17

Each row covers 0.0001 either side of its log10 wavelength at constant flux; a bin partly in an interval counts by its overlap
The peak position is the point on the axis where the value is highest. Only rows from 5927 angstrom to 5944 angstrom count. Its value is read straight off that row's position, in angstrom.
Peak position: 5933.93 angstrom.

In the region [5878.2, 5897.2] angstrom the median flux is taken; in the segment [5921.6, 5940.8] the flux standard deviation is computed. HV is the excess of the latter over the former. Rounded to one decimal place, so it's -6.0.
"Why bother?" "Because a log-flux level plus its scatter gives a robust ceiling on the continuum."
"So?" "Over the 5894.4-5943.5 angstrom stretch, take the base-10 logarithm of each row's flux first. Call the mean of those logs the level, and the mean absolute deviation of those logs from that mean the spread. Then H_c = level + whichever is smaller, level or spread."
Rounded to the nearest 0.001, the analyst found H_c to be 0.897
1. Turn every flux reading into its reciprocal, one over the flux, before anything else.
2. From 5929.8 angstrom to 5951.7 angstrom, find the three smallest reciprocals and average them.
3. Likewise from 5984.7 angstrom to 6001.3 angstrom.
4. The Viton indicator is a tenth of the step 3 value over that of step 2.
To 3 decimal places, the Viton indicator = 0.099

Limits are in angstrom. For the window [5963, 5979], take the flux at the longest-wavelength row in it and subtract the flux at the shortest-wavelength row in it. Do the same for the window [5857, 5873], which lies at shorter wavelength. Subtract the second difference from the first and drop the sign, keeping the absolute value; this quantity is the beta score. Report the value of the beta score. 1.9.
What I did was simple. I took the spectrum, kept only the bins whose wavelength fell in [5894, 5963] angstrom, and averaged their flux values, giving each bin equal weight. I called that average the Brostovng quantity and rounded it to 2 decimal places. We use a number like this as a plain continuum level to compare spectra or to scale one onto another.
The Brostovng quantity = 7.64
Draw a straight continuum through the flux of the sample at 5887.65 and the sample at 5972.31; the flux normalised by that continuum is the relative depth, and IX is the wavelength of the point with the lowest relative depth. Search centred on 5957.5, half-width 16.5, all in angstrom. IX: 5958.57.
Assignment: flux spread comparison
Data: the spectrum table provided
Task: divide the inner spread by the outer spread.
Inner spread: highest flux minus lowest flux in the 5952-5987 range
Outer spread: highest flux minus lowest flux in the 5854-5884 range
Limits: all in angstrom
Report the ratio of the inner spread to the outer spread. 1.7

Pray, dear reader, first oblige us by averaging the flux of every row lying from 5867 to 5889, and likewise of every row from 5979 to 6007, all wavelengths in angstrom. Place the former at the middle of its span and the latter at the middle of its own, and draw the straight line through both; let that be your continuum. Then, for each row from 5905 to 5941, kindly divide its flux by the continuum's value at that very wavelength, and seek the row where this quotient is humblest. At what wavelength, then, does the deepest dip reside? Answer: 5928.46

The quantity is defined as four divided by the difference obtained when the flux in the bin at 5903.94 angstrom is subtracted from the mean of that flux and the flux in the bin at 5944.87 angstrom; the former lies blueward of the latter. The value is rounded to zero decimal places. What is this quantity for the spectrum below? 92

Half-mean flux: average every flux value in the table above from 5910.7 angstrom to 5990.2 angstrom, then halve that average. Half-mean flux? 3.89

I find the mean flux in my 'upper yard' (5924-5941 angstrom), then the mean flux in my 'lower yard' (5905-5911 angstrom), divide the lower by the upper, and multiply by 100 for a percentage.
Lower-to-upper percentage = 103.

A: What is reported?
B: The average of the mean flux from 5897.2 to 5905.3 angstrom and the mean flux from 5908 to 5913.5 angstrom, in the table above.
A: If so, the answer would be 7.54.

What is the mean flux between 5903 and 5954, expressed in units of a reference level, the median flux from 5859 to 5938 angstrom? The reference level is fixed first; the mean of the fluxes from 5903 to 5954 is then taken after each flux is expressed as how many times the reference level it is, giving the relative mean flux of 1.020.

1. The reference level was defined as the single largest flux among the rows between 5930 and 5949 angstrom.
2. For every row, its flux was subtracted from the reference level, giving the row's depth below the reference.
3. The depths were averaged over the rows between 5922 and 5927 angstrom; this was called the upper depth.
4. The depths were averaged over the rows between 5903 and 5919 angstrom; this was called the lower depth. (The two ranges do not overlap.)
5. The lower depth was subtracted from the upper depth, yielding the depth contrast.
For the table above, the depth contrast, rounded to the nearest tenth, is 0.0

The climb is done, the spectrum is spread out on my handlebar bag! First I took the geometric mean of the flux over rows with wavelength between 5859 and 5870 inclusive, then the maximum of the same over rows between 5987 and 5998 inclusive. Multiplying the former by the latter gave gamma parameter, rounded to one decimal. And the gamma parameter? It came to 61.0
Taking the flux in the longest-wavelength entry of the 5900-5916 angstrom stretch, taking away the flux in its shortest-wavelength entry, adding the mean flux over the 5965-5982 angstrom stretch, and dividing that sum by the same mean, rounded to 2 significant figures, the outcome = 0.99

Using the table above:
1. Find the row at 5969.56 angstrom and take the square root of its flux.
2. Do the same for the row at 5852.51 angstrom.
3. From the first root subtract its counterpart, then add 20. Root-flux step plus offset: 20.0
